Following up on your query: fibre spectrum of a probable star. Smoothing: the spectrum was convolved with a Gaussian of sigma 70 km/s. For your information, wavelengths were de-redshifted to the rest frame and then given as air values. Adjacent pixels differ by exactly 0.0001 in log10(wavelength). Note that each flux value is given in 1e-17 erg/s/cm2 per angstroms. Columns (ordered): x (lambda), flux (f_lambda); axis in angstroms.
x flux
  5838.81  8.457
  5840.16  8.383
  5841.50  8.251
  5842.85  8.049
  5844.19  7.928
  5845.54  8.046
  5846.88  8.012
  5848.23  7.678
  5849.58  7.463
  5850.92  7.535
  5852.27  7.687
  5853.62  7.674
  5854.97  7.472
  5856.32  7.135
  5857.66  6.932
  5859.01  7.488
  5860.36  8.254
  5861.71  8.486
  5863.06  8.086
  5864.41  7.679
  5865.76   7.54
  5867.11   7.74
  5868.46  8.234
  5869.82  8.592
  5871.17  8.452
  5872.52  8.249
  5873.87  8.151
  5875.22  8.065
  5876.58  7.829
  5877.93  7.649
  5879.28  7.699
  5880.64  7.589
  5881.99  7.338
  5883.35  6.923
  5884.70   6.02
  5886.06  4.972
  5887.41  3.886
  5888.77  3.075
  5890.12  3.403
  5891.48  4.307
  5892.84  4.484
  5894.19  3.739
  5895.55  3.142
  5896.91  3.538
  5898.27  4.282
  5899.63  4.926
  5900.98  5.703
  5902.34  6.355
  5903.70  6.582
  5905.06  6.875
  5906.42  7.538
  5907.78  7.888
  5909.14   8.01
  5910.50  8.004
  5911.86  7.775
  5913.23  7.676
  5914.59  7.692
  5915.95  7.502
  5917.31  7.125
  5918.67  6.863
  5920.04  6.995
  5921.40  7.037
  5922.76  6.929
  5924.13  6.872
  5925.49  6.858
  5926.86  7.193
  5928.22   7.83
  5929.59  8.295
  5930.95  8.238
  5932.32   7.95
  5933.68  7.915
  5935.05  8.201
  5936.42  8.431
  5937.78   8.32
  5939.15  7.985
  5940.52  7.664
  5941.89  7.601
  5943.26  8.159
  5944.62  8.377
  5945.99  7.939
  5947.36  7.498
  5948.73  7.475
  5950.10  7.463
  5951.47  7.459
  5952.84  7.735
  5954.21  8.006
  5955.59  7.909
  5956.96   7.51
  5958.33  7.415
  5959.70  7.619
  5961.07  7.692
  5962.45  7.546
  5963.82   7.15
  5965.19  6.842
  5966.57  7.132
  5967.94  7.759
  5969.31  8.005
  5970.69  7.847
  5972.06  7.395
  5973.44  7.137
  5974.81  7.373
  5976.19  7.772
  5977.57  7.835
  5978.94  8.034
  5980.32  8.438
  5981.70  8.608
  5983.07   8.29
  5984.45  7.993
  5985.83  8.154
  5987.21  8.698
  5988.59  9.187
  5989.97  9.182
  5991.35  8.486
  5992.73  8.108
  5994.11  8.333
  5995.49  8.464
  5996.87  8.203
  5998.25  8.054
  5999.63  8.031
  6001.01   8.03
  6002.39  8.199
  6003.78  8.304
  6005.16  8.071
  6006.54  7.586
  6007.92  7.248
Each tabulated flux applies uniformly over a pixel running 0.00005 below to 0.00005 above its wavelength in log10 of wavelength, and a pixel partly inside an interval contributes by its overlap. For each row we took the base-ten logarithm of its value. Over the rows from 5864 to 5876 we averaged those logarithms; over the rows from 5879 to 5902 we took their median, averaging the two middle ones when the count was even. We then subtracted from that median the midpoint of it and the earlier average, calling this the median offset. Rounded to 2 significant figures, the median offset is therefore -0.13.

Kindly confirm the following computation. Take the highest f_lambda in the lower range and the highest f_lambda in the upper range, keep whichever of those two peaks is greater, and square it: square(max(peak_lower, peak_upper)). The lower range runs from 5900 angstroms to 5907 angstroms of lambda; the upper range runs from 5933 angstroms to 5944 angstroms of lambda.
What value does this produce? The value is 71.1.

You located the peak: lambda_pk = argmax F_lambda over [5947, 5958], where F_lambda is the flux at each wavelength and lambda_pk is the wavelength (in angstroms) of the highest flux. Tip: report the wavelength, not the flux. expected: 5954.21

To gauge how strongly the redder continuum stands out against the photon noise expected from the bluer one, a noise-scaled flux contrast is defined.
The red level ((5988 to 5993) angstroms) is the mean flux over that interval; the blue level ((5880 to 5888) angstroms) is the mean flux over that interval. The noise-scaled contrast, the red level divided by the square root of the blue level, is 3.5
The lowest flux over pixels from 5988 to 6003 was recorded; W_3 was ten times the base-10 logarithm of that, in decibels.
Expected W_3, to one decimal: 9.0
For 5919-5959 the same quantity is 8.4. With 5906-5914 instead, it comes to 8.8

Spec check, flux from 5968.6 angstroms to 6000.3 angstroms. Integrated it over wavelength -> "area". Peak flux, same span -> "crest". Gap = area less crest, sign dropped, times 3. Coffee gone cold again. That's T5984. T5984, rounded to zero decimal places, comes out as 748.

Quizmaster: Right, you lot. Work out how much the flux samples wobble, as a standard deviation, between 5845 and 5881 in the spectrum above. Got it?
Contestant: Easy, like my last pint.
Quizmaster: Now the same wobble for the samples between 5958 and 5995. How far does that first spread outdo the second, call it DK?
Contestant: -0.2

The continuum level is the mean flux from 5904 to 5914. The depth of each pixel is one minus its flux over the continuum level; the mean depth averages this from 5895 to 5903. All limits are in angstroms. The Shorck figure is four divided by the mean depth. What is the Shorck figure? 10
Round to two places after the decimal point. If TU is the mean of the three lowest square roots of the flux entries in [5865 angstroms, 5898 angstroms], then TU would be 1.79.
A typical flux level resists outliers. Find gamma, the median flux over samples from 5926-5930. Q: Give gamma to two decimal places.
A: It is 7.83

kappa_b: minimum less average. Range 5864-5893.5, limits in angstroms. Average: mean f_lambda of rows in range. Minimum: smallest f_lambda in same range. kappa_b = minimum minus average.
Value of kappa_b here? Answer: -3.6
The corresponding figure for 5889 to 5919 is -2.9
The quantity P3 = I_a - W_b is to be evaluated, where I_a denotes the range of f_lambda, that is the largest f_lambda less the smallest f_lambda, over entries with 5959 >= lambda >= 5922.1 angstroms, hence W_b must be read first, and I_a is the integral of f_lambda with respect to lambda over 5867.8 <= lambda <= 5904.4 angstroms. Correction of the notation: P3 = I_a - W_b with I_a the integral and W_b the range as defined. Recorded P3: 220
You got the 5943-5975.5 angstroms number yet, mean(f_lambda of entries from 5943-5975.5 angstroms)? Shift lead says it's 7.60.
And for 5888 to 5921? 5.98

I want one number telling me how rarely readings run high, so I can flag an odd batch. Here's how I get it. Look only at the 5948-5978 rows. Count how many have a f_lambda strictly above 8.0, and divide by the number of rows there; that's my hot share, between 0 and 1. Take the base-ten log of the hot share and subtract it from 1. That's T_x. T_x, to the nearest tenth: 2.0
